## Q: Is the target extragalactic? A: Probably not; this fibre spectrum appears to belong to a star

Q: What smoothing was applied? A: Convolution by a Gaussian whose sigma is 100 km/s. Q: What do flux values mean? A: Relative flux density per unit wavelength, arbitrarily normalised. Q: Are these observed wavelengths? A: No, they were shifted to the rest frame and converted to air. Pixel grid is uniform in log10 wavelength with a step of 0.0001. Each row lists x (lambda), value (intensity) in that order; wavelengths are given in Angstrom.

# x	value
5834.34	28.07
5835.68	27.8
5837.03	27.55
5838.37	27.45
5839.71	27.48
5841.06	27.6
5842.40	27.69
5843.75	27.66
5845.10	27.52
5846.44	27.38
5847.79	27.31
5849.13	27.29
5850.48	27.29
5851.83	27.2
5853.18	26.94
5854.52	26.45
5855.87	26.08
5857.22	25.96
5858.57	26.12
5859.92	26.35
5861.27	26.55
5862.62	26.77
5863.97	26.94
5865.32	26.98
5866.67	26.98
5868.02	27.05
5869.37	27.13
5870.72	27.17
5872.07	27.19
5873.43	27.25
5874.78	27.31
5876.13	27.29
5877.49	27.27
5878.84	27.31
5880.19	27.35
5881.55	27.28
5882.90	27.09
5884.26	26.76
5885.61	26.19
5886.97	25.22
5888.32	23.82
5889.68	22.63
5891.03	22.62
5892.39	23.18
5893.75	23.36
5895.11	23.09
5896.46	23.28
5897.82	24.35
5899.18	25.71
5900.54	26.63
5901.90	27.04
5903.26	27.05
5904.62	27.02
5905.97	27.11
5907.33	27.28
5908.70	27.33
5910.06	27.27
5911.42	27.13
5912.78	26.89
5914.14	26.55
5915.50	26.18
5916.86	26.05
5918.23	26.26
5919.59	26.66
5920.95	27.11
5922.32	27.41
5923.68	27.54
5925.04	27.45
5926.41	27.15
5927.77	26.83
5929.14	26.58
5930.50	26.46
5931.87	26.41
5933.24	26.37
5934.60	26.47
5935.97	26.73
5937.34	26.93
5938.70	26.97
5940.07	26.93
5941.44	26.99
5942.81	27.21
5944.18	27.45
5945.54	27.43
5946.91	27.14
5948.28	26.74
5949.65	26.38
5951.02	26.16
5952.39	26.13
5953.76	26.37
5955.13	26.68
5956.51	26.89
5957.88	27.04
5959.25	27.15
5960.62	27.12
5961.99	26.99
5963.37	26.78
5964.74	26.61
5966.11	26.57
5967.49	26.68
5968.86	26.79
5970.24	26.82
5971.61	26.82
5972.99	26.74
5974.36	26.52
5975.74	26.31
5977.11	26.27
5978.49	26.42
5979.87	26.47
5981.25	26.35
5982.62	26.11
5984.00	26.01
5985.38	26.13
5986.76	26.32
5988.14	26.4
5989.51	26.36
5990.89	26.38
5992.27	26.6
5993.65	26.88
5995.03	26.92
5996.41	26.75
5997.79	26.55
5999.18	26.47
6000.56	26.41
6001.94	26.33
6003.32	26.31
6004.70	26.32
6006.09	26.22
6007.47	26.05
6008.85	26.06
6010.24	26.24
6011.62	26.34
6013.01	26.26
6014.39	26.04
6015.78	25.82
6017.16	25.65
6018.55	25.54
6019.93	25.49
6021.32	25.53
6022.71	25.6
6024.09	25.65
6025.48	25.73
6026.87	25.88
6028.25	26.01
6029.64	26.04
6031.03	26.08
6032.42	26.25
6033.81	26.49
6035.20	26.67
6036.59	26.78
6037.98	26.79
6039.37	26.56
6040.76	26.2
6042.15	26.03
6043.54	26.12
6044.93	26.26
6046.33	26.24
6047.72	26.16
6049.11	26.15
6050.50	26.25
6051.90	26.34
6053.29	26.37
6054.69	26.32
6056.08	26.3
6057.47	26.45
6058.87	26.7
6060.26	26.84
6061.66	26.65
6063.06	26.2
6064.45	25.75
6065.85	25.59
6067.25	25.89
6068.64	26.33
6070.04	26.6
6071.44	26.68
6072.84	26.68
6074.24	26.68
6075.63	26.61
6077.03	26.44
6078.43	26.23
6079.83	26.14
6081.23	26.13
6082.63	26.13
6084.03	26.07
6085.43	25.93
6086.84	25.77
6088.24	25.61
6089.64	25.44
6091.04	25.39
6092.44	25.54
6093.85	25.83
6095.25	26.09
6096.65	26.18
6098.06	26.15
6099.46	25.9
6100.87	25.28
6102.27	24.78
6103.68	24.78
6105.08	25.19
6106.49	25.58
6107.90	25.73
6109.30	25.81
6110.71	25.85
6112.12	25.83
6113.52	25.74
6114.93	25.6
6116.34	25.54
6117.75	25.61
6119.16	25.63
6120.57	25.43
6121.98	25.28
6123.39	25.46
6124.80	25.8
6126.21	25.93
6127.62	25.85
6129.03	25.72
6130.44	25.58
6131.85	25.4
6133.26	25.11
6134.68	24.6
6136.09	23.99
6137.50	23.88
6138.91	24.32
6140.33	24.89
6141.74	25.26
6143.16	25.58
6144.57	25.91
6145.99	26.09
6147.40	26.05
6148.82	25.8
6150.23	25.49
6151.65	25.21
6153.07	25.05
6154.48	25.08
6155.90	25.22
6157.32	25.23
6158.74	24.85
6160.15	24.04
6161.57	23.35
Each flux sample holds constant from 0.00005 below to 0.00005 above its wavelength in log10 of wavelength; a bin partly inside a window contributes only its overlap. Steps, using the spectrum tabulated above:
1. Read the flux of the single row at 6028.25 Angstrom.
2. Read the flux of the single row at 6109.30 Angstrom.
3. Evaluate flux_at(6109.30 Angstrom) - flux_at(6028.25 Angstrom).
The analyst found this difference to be -0.2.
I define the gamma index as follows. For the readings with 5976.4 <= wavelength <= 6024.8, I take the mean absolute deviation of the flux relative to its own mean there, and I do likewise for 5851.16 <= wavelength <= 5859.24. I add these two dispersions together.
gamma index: 0.7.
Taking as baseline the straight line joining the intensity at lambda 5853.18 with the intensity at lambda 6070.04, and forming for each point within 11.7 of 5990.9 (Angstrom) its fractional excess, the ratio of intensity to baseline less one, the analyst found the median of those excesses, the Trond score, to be -0.0123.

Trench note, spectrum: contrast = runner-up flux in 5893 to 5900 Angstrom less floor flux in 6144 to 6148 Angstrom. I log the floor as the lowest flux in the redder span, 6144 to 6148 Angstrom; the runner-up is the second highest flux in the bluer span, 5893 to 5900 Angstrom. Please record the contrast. -1.6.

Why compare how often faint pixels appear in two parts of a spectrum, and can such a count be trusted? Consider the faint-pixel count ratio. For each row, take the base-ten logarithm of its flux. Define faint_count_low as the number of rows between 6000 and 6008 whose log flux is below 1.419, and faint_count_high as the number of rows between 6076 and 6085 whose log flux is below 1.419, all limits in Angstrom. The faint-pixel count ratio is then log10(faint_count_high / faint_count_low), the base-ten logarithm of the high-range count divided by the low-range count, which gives 0.4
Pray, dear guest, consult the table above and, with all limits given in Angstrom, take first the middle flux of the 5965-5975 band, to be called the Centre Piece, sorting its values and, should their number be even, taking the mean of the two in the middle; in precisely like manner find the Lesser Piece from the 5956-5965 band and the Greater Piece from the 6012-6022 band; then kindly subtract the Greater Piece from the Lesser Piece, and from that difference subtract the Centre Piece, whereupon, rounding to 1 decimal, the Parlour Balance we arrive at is -25.4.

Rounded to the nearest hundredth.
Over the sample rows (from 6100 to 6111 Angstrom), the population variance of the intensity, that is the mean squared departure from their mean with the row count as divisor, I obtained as 0.17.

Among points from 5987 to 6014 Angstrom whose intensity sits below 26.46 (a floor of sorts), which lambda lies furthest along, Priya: 6013.01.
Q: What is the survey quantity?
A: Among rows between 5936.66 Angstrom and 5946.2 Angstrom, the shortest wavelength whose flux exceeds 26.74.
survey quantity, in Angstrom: 5937.34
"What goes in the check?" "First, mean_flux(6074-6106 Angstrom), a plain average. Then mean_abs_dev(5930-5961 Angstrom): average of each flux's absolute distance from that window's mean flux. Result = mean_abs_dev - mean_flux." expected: -25.5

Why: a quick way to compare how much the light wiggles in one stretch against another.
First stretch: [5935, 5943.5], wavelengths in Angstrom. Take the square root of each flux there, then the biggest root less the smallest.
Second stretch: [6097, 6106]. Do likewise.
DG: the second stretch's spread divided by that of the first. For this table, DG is 2.9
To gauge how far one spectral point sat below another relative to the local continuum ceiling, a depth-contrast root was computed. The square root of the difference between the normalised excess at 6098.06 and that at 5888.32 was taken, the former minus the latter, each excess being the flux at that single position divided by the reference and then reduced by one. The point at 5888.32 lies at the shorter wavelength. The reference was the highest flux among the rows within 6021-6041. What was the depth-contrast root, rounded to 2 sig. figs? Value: 0.29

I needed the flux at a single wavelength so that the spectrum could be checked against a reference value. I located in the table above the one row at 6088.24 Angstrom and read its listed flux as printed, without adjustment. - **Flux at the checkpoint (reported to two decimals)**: 25.61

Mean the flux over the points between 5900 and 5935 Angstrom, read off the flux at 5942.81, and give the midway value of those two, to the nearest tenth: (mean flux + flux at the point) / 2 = 27.0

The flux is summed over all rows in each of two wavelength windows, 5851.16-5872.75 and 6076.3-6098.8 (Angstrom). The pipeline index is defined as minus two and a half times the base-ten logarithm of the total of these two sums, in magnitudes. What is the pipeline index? -7.31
